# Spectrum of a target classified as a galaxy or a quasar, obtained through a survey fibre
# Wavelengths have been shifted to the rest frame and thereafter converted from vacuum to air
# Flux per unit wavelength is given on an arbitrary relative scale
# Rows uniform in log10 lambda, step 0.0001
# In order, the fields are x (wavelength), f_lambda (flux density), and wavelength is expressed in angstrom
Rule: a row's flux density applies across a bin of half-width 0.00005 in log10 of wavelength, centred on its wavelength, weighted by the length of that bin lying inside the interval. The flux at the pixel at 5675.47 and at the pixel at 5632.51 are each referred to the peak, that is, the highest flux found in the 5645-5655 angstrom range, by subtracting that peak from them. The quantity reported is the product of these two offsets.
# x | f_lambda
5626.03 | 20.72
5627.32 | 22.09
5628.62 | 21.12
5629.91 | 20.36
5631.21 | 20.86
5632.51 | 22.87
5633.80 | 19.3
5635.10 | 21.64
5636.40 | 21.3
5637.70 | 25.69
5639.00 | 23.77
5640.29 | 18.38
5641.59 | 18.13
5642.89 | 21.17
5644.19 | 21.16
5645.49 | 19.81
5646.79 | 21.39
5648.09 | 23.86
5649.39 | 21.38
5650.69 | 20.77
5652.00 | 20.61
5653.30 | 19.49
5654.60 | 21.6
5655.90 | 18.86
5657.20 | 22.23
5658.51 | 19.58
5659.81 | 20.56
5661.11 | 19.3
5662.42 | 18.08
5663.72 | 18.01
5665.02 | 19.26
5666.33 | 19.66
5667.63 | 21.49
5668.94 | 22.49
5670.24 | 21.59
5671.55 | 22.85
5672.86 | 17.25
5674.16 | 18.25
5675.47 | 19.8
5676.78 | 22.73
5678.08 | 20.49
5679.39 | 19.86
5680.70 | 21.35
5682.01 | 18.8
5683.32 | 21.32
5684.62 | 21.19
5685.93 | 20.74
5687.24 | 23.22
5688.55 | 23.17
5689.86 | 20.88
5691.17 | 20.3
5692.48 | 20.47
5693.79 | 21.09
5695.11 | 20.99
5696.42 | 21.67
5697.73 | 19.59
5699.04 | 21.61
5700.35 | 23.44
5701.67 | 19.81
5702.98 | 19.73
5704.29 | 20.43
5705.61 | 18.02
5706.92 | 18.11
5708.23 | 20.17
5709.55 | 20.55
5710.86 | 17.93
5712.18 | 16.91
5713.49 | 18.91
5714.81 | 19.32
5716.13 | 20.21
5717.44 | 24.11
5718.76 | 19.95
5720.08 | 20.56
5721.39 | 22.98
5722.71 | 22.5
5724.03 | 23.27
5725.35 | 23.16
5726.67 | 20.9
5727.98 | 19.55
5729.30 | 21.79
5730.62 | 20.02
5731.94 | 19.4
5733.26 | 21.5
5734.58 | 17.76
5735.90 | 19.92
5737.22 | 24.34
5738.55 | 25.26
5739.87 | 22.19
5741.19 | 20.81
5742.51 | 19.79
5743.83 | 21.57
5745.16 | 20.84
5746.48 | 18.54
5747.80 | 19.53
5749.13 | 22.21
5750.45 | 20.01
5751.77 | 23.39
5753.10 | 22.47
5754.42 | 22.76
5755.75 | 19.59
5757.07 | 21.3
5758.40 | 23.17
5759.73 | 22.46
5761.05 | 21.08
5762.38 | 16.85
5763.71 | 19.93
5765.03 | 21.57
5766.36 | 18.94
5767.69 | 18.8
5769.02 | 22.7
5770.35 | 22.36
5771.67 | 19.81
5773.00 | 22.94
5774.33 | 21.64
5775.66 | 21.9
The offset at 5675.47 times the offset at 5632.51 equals 4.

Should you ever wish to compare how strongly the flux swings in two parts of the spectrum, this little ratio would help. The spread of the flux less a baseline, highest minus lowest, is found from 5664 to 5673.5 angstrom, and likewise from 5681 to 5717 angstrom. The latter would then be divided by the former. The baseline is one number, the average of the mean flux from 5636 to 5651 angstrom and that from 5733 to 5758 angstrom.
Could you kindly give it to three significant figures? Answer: 1.17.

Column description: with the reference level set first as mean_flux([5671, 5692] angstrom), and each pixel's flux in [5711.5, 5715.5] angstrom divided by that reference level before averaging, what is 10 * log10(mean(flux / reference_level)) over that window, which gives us -0.53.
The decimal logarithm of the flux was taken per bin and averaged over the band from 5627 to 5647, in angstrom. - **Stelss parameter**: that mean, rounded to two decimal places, 1.32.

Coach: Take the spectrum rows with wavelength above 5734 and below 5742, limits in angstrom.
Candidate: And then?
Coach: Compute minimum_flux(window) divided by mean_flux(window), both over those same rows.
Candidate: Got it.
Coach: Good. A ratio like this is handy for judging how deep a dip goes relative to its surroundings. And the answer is 0.818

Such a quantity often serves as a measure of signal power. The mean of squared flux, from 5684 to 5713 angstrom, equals 421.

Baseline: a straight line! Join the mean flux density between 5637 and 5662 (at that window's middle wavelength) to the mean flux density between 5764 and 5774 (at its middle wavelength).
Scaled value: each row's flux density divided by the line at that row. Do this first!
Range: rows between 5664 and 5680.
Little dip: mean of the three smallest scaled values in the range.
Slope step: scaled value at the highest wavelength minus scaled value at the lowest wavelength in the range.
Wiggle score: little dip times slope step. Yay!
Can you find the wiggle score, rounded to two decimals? 0.02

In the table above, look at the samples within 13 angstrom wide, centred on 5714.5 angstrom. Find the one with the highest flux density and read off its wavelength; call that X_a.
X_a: 5717.44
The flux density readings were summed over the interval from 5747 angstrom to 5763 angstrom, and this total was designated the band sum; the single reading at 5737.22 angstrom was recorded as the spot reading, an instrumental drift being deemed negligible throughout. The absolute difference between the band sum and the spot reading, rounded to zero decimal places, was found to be 230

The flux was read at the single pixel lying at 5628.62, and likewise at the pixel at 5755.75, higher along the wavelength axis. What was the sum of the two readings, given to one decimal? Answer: 40.7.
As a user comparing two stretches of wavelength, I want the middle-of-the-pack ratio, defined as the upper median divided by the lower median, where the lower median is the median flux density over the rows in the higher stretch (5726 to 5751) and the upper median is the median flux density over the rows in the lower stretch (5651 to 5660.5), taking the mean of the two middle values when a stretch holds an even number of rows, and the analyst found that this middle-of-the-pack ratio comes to 0.99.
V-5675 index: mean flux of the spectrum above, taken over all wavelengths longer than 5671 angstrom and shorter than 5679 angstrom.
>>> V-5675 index 20.2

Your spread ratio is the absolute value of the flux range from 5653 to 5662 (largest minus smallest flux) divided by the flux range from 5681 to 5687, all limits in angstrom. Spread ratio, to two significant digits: 1.3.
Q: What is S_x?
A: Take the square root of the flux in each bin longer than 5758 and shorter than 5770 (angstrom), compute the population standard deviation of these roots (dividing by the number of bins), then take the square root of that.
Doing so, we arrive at 0.47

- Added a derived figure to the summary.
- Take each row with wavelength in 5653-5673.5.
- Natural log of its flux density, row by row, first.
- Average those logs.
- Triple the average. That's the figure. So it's 9.00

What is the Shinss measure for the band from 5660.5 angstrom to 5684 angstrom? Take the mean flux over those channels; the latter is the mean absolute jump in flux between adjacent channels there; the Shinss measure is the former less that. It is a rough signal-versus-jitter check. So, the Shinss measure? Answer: 18.5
